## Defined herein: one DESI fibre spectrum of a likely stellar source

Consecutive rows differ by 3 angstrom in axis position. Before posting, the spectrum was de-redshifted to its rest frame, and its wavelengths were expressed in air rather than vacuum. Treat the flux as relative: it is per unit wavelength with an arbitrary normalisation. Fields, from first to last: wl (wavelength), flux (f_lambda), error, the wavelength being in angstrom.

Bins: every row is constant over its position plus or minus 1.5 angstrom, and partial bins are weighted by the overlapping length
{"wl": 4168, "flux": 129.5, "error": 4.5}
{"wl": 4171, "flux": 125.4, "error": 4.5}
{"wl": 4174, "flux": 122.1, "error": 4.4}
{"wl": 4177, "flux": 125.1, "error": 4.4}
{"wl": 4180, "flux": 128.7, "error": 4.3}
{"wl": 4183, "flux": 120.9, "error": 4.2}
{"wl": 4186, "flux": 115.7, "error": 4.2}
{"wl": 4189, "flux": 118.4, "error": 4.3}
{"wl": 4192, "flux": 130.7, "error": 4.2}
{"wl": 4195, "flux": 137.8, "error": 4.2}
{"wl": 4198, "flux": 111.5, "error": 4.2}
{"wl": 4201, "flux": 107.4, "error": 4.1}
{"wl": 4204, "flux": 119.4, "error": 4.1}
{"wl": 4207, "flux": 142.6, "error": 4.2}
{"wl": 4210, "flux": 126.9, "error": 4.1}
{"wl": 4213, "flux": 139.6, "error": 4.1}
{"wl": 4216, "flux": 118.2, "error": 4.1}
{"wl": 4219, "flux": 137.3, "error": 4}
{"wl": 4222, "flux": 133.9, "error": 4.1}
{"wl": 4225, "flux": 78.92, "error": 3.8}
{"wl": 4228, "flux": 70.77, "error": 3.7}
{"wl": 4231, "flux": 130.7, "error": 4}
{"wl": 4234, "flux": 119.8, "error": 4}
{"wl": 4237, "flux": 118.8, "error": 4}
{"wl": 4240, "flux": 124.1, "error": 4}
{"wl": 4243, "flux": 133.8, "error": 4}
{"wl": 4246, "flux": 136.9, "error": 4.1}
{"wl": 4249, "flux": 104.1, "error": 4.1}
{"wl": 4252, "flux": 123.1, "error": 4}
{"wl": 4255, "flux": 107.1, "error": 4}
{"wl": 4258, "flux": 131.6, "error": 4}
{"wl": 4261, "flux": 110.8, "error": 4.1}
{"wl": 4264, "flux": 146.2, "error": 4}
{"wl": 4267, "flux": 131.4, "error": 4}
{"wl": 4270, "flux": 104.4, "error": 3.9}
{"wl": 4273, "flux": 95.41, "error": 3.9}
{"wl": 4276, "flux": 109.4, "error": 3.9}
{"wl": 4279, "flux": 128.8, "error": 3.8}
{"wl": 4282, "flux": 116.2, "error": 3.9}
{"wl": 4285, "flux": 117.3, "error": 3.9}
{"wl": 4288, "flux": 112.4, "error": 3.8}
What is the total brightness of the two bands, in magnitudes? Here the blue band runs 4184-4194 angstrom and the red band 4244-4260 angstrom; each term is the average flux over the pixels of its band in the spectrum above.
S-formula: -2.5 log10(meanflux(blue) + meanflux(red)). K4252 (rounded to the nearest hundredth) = -5.96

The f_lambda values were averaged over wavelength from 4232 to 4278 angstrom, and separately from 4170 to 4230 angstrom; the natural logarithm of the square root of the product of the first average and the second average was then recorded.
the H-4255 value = 4.79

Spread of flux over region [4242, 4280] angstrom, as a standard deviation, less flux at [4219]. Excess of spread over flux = -122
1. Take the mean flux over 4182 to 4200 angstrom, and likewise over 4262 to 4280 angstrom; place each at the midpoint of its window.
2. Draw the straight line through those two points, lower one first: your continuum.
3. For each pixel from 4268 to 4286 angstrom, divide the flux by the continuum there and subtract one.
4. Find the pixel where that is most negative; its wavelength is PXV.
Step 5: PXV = 4273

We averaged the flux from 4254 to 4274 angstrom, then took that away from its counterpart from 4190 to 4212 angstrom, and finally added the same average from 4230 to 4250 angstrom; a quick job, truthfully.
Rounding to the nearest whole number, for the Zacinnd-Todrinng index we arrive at 131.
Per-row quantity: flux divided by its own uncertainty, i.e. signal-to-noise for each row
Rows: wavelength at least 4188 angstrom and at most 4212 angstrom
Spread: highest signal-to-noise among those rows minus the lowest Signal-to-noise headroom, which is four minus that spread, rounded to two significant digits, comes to -3.8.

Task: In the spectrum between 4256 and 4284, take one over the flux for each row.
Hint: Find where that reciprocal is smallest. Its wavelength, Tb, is 4264 angstrom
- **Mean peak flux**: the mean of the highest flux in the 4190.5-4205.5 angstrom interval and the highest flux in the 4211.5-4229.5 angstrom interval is 139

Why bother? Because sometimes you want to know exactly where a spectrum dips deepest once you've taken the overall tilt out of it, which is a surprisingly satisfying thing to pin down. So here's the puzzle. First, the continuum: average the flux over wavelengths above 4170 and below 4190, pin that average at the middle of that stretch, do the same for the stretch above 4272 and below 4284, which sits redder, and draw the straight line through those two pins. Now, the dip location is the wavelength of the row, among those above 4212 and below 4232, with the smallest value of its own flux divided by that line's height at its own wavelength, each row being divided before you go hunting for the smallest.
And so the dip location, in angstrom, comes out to 4228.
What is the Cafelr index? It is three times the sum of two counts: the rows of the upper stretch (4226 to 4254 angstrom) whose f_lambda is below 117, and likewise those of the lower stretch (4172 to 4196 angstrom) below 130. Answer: 24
